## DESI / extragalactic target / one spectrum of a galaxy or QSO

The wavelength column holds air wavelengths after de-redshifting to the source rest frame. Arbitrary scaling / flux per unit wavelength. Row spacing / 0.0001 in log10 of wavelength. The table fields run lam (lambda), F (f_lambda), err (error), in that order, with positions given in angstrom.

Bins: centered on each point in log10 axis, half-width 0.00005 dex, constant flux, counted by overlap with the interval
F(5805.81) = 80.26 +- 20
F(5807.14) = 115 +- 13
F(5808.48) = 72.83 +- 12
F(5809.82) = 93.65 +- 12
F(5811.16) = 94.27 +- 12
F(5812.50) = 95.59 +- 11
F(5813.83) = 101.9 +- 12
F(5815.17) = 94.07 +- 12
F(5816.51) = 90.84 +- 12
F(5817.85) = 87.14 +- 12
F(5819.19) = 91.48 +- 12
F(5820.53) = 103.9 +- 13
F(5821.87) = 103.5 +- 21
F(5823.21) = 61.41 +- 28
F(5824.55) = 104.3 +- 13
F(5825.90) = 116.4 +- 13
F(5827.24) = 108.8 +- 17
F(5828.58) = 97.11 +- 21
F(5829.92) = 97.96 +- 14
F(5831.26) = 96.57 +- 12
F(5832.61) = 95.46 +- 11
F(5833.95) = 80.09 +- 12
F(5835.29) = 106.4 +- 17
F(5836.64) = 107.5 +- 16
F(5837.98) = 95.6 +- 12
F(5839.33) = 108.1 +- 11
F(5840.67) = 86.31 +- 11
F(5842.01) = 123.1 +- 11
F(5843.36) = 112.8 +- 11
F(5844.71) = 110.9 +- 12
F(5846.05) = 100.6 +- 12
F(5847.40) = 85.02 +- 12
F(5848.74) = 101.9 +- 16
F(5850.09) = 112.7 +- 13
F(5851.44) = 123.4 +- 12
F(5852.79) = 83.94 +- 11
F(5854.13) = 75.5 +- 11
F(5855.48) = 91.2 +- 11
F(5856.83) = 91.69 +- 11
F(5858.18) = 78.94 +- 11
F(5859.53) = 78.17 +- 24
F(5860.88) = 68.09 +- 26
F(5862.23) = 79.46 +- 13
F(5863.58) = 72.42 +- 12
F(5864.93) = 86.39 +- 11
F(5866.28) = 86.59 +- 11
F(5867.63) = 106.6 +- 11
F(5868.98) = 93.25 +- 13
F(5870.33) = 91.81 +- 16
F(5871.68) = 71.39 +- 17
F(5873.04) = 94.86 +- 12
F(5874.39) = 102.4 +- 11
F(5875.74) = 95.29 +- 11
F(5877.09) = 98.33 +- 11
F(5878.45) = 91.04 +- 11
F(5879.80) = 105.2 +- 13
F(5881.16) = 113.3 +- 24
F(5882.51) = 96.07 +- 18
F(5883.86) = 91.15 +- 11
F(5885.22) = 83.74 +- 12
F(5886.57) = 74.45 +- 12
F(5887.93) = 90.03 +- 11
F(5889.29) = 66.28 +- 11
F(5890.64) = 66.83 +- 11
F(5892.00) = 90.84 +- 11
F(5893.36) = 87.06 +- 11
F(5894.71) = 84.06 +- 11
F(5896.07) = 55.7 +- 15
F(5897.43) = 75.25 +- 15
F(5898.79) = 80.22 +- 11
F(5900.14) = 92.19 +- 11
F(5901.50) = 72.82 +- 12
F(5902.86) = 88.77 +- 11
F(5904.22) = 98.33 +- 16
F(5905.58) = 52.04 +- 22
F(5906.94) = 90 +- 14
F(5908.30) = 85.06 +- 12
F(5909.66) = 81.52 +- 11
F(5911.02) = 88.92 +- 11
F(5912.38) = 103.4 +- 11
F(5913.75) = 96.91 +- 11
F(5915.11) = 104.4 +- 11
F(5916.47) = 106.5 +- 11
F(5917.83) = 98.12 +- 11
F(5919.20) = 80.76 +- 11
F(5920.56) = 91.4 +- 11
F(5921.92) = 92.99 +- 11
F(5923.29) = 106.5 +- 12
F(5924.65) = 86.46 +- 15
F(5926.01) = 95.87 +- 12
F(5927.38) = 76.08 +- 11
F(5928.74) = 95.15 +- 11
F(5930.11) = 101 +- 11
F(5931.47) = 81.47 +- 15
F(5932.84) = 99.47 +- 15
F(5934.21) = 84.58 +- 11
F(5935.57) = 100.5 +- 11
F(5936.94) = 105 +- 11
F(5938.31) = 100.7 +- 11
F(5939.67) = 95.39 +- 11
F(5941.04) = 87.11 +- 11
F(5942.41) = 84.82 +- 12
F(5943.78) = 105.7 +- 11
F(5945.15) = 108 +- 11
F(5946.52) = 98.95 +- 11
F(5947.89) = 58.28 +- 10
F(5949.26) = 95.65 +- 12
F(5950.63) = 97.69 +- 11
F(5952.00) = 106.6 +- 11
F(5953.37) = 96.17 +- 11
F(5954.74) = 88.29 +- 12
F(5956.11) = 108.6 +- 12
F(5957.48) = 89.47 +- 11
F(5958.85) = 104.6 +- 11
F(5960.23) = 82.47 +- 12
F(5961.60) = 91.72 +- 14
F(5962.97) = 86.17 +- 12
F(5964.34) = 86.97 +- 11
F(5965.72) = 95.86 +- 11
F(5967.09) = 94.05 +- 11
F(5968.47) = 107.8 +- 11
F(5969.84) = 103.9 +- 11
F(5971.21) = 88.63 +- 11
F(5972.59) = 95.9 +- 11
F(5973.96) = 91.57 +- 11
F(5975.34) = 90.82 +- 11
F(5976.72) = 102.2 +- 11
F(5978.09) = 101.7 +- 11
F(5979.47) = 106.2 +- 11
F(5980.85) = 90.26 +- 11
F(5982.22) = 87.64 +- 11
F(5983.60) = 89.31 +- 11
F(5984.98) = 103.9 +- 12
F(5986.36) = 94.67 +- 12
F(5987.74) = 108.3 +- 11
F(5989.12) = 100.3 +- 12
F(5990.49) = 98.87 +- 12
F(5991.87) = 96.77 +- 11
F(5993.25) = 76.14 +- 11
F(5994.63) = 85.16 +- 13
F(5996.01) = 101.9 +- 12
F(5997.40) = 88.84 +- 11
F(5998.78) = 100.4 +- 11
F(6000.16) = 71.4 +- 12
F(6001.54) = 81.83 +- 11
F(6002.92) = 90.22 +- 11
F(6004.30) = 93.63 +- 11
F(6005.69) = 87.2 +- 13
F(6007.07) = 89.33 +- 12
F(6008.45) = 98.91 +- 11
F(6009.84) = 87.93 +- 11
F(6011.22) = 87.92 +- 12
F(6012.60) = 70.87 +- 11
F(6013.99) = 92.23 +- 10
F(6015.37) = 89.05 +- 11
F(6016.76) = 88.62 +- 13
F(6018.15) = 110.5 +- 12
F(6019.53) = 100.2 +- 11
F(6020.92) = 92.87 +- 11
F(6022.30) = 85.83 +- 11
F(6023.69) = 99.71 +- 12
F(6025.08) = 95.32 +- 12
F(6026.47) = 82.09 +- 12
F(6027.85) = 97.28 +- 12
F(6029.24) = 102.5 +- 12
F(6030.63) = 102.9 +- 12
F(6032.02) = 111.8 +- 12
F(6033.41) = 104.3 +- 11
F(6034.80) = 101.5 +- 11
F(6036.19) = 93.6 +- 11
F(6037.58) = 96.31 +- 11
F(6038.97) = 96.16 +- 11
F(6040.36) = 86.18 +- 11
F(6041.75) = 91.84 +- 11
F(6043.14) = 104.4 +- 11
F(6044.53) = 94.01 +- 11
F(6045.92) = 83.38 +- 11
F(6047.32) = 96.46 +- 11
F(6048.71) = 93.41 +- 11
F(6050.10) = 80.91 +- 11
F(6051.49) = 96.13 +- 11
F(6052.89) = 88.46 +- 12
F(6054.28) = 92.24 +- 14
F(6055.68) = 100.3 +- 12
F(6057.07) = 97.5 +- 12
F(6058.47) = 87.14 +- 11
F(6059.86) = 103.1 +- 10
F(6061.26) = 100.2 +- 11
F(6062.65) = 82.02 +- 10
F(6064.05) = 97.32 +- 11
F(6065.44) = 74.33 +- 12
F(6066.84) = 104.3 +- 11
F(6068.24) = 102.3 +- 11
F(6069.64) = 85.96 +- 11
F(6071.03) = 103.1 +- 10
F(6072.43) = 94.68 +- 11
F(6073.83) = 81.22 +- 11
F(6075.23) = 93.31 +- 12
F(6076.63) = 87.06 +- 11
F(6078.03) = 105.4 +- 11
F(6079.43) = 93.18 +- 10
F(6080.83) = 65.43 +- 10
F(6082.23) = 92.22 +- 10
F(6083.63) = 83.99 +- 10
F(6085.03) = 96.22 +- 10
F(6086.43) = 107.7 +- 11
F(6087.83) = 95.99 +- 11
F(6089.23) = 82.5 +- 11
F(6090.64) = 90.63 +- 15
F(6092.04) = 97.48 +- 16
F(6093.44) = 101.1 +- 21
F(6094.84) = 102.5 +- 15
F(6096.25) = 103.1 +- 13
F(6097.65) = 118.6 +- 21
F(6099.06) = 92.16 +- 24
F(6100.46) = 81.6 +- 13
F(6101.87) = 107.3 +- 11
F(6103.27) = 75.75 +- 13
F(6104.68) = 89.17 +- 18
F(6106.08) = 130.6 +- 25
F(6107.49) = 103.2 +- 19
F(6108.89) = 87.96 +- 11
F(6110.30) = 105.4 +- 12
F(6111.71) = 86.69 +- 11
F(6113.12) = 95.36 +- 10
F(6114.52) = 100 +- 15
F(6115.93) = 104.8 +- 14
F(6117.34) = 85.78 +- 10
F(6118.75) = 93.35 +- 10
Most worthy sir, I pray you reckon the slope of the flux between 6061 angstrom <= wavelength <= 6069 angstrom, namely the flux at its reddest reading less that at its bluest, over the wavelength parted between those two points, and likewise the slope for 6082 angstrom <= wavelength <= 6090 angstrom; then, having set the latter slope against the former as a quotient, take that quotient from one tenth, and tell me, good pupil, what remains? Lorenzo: 4.7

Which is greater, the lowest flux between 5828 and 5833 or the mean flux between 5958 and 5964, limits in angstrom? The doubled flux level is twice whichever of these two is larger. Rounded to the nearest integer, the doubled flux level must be 191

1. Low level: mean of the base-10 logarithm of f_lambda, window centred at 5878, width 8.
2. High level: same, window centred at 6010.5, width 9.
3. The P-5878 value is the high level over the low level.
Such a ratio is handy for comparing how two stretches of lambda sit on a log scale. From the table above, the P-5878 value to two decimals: 0.97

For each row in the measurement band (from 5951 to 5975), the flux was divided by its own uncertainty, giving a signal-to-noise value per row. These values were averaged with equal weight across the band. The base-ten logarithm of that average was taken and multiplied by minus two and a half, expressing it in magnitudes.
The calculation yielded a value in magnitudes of -2.31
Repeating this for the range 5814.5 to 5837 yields -2.09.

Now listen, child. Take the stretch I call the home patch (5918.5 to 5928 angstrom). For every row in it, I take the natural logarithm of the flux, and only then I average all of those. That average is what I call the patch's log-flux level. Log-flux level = 4.49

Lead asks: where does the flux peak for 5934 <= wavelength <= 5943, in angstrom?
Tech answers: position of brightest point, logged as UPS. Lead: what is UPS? 5936.94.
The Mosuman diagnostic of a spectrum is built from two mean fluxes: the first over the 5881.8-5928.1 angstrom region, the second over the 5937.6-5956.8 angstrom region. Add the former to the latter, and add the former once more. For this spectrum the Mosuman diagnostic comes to 268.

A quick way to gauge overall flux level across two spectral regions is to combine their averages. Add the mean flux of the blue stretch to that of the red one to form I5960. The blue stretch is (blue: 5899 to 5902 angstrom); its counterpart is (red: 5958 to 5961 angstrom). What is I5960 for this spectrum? 176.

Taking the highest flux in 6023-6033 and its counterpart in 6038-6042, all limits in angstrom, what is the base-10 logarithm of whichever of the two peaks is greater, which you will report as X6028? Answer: 2.05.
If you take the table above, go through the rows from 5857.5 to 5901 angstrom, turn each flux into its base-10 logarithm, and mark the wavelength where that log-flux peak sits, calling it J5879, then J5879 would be 5881.16 angstrom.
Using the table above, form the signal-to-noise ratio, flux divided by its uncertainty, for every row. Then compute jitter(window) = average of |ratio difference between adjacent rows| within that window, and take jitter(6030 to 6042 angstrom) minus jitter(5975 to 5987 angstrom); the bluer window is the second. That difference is -0.1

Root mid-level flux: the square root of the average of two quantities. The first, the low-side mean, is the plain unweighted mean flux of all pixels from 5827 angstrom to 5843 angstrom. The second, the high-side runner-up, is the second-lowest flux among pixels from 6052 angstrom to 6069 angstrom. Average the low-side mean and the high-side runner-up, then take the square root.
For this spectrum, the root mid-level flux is 9.55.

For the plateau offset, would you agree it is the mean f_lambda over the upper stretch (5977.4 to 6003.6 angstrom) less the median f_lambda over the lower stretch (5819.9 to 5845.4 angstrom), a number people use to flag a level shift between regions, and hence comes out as -11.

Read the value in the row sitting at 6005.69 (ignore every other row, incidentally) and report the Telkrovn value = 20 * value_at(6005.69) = 1744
